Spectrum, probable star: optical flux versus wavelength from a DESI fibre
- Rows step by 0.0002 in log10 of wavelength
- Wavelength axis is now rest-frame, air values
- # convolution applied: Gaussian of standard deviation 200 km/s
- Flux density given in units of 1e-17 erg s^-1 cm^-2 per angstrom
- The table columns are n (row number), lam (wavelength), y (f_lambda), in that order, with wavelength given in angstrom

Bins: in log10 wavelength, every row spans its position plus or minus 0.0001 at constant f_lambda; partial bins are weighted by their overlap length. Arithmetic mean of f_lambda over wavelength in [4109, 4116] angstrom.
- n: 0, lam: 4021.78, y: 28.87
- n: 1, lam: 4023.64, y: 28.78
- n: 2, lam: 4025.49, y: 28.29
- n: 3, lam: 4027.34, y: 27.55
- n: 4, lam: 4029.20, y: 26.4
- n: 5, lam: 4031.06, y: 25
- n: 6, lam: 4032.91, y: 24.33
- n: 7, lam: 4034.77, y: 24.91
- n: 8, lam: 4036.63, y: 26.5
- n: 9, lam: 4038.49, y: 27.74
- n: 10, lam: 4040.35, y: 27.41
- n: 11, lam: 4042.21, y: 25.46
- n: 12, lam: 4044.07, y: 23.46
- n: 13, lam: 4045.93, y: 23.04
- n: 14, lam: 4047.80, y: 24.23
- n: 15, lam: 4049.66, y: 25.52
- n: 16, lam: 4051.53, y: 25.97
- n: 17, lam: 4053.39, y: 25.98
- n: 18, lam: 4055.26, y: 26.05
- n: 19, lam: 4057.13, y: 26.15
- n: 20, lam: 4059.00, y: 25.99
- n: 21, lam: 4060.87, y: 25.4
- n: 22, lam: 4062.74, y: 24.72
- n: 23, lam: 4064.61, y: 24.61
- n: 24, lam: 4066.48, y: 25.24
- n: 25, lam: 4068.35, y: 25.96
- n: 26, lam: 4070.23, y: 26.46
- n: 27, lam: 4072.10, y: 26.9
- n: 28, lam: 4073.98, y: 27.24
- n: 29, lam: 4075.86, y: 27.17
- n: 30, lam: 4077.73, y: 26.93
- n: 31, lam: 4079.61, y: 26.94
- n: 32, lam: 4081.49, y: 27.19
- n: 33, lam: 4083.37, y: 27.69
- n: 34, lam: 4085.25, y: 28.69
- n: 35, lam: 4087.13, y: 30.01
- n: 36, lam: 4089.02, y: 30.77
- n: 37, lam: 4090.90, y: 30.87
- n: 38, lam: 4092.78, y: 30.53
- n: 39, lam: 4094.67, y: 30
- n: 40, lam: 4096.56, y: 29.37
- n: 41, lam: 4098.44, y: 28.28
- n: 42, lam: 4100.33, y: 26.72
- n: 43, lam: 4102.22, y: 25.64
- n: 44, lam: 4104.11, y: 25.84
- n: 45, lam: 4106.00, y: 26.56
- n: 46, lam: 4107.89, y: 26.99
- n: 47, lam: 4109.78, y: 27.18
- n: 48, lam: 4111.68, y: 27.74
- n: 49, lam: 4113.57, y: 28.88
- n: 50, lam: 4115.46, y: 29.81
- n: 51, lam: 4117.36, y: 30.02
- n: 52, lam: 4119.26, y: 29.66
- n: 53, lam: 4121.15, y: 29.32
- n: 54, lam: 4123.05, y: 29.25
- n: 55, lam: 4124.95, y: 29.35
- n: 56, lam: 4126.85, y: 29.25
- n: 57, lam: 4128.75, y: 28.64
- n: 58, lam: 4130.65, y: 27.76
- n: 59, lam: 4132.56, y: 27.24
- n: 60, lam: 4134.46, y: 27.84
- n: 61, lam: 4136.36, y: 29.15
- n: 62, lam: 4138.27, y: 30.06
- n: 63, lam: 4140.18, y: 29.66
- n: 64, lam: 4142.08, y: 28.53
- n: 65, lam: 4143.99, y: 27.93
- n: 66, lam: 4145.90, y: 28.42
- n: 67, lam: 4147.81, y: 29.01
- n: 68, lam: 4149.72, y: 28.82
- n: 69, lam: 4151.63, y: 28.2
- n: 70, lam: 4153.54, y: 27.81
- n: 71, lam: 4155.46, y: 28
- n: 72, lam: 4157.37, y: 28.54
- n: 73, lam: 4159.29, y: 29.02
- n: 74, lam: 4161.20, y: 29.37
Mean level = 28.4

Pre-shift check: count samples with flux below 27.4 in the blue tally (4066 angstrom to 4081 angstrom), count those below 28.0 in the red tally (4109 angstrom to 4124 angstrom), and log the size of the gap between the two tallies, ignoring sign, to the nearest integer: 6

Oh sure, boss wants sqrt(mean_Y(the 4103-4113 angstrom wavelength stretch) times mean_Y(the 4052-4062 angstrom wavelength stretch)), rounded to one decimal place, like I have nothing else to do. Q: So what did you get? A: 26.4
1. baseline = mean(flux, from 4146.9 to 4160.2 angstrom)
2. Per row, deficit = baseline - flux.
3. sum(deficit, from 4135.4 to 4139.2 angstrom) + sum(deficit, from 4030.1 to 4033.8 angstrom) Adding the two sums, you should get 5.4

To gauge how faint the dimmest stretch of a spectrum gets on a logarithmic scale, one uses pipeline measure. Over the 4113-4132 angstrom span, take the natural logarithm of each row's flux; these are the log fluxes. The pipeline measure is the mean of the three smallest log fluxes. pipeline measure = 3.35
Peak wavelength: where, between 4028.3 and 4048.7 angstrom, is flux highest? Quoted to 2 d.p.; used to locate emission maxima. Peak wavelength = 4038.49 angstrom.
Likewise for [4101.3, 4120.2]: 4117.36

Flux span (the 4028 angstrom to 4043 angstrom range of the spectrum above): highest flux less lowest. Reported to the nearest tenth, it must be 3.4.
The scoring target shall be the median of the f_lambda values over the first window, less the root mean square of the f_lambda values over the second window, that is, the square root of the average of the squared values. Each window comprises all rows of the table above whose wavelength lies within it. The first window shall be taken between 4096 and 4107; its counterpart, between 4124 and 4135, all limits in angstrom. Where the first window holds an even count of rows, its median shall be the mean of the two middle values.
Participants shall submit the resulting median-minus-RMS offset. -1.7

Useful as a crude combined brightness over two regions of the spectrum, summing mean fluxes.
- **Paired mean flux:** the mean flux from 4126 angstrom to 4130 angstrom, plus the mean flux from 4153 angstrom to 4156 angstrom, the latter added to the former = 57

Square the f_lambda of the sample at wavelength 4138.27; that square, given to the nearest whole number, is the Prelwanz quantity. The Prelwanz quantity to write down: 904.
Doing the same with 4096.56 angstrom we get 863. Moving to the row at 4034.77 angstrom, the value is 621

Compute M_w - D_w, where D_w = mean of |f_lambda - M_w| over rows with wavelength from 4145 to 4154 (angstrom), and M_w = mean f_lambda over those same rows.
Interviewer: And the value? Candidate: 28.1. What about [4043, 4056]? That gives 23.8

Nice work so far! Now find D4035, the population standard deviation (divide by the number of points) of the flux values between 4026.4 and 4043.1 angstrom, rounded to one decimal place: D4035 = 1.2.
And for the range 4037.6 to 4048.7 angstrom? 1.8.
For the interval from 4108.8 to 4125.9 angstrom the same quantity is 0.9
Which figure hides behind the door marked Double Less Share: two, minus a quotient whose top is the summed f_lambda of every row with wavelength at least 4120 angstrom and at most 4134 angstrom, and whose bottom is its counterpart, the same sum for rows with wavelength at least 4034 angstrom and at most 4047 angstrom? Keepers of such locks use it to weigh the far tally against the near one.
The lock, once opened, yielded 0.88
